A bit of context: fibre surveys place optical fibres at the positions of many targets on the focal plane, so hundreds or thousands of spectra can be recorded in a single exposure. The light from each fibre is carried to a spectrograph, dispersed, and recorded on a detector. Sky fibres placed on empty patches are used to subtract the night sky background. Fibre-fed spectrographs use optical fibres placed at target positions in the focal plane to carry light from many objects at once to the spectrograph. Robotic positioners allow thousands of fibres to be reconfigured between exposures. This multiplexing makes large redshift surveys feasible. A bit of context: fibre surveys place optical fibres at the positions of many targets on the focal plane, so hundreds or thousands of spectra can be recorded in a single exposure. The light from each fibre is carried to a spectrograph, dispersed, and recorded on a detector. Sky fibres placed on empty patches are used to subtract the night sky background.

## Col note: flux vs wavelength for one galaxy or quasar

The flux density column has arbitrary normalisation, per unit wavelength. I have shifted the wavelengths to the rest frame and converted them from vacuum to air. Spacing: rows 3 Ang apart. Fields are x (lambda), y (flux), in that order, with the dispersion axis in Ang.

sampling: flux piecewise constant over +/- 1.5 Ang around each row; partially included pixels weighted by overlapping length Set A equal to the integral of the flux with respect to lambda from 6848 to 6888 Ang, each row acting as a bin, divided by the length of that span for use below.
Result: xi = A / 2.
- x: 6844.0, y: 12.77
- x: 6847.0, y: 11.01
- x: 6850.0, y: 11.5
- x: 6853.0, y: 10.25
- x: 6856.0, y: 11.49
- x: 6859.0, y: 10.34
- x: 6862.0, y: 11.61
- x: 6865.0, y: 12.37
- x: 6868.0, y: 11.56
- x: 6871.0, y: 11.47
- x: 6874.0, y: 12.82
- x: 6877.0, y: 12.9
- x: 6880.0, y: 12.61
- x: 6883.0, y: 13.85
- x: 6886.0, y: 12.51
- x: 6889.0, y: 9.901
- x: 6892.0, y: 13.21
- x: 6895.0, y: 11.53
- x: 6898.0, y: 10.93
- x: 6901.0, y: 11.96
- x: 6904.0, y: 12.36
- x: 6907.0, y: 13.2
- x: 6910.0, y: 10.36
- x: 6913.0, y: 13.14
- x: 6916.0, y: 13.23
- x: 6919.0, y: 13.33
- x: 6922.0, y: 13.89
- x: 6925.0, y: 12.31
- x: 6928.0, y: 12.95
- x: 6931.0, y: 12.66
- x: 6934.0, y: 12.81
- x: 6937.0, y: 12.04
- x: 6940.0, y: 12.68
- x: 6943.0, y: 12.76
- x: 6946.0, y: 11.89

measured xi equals 6.0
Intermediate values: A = 11.9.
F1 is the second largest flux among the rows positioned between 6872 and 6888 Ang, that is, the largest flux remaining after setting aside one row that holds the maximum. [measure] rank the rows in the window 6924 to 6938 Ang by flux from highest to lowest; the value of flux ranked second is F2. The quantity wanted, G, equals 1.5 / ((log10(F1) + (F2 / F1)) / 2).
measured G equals 1.43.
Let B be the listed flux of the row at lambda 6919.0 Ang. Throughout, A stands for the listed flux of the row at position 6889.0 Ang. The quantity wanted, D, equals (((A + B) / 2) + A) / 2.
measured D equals 10.8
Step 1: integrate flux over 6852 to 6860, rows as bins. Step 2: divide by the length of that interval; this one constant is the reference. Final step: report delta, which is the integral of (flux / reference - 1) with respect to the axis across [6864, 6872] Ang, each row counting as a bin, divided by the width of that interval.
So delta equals 0.10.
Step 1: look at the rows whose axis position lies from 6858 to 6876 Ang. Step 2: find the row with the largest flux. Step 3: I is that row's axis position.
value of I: 6874.0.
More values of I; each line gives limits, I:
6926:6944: 6928.0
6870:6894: 6883.0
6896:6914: 6907.0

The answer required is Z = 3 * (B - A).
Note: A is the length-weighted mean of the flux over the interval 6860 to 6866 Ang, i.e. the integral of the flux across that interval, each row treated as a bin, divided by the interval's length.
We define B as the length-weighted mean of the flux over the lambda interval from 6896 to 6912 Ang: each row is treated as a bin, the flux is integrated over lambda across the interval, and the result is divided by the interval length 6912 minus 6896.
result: 0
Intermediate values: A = 11.8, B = 11.8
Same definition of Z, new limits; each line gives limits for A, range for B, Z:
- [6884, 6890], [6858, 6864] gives -1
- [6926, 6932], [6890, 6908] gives -2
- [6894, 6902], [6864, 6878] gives 2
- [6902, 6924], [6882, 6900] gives -2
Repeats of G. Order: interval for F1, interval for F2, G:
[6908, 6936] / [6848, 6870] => 1.50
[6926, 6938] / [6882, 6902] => 1.40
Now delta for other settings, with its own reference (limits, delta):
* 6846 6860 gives 0.02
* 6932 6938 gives 0.16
